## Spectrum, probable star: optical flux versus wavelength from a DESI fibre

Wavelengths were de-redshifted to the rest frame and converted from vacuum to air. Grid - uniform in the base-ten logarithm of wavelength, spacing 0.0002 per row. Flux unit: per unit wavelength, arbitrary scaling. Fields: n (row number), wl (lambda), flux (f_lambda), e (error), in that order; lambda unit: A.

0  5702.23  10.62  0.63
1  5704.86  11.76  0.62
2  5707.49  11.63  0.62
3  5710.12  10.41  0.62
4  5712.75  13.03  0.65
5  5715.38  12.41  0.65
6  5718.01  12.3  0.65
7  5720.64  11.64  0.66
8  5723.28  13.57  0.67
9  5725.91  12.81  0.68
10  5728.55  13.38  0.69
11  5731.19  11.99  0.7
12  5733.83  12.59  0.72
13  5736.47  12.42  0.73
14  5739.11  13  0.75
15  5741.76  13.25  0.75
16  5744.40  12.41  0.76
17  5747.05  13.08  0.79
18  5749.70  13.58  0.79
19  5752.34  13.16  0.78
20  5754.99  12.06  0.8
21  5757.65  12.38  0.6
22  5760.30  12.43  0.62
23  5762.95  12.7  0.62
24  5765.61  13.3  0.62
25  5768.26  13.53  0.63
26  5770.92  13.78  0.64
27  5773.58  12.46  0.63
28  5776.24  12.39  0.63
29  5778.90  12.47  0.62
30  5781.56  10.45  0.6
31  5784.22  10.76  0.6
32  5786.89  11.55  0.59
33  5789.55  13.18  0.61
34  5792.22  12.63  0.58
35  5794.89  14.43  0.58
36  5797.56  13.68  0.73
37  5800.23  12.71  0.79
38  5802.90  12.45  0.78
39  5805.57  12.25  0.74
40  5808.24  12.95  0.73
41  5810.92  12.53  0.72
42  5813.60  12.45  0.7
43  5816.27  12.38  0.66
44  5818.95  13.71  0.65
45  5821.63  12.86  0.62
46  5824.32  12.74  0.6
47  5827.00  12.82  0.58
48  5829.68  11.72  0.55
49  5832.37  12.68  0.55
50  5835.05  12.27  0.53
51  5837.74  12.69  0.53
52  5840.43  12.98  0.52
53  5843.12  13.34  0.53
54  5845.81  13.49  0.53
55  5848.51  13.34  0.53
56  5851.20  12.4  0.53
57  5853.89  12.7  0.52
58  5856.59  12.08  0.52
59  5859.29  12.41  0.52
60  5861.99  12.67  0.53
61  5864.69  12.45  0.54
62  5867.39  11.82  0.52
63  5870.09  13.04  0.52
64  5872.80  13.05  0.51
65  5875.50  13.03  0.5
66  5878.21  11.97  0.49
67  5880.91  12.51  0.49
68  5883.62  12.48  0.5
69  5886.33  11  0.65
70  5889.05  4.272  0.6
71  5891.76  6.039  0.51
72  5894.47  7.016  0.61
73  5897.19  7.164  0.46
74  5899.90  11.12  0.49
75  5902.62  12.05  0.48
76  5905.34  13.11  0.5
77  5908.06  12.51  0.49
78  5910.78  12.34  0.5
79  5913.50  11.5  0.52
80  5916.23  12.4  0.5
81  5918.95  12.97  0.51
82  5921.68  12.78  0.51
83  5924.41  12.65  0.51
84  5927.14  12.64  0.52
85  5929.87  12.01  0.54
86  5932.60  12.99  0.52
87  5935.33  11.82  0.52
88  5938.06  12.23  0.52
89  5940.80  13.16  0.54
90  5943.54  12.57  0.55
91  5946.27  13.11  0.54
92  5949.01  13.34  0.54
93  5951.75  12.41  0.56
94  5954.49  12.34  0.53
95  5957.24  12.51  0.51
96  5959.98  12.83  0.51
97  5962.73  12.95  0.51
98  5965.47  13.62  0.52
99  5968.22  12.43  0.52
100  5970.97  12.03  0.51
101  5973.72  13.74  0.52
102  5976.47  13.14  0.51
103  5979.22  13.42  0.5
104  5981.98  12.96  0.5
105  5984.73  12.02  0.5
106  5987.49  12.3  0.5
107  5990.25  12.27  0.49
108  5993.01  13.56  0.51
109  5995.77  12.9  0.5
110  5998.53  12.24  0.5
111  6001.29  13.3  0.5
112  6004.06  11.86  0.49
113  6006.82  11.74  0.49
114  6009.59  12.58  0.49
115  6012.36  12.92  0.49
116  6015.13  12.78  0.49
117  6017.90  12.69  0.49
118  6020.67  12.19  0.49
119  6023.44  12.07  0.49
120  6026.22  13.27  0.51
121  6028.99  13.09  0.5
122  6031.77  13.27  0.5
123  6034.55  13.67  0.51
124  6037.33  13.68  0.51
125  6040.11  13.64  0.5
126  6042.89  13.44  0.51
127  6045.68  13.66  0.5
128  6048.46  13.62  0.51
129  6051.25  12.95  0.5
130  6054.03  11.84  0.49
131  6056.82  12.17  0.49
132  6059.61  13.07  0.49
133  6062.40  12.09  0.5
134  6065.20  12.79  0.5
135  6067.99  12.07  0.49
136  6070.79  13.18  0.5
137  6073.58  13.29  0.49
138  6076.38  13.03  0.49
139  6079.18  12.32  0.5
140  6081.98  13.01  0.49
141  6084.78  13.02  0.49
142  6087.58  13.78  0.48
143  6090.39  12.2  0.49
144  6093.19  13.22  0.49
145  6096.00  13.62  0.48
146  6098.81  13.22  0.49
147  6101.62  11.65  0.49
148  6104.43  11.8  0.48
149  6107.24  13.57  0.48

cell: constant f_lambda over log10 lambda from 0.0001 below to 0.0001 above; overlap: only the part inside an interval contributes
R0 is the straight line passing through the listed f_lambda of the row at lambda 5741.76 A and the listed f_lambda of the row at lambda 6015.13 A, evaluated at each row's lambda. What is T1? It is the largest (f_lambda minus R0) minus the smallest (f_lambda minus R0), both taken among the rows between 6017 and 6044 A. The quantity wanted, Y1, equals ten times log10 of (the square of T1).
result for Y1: 4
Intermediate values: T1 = 1.6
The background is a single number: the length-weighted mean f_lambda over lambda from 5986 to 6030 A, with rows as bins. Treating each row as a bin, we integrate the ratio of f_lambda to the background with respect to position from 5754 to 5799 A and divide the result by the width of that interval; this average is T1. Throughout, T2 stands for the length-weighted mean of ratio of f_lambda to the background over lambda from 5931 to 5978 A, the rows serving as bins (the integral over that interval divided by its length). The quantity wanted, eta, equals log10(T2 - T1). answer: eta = -1.9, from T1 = 1.000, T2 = 1.014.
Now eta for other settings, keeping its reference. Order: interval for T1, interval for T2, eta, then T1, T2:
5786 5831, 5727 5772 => -2.1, 1.014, 1.022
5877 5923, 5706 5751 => -0.9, 0.855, 0.996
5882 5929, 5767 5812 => -0.9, 0.861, 1.000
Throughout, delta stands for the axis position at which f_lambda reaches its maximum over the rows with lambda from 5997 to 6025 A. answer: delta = 6001.29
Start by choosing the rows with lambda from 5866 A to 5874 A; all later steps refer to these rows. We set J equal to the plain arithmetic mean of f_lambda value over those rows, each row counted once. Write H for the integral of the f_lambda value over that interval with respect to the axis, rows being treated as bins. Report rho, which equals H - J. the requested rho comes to 88.4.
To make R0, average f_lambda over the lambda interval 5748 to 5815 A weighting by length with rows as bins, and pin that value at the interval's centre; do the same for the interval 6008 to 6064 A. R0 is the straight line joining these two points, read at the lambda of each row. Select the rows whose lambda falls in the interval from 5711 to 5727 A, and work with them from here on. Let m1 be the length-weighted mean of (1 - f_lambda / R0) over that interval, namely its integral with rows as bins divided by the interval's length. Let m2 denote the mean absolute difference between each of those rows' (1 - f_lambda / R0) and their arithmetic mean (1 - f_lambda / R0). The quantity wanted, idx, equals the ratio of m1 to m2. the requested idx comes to 0.0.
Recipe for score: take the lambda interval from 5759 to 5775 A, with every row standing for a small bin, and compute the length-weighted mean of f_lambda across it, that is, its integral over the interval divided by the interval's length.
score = 13.03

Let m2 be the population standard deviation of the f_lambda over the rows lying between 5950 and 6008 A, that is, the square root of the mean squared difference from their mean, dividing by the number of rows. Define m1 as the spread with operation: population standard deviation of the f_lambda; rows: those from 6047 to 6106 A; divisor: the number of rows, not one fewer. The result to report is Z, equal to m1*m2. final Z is 0.4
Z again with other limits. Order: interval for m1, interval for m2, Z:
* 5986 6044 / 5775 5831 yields 0.5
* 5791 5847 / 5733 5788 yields 0.5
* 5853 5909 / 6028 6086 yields 1.5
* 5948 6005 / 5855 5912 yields 1.4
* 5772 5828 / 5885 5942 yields 2.2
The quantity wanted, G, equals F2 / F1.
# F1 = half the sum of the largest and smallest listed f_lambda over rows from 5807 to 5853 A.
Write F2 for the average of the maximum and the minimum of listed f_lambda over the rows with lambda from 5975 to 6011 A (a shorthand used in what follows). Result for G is 0.99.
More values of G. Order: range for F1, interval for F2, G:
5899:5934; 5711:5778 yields 1.05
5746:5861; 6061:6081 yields 1.02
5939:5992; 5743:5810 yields 0.97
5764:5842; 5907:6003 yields 1.01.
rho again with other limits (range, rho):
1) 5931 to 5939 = 86.5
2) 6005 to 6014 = 99.2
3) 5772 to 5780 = 87.4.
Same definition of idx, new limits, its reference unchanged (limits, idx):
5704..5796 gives 0.1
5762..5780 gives -0.6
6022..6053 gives -1.1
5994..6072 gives 0.2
